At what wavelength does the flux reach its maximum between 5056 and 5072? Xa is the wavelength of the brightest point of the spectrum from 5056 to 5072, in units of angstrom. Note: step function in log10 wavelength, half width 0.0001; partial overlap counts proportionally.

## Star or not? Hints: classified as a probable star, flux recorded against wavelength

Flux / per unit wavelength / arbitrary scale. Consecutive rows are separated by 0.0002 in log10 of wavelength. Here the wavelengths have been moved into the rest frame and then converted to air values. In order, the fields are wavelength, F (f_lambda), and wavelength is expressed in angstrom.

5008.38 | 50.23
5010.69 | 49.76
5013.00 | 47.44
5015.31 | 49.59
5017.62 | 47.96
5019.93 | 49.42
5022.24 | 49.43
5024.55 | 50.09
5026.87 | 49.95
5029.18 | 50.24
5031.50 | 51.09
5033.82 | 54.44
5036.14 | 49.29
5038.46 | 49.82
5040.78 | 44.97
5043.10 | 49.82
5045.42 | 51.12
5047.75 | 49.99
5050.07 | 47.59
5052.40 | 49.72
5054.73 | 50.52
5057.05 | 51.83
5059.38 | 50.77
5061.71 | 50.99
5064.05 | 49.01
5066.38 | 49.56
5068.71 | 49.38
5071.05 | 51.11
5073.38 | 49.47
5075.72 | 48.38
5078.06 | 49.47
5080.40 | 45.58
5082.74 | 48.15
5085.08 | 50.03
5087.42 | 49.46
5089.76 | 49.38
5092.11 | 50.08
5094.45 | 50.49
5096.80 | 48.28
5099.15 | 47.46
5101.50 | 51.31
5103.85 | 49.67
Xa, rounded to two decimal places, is 5057.05 angstrom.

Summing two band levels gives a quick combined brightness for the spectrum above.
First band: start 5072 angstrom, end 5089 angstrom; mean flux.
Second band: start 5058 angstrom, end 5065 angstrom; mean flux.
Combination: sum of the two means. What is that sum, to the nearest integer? 99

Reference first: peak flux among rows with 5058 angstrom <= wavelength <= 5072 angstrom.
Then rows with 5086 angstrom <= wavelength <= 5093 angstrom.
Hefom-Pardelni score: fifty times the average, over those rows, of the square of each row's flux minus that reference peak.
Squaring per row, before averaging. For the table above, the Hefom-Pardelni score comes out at 113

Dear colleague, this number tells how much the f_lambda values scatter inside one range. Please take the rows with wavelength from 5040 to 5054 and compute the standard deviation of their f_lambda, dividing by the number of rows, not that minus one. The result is 2.0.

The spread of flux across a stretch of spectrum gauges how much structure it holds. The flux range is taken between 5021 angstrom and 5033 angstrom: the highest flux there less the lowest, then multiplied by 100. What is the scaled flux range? 166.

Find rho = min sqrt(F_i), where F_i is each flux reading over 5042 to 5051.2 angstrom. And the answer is 6.90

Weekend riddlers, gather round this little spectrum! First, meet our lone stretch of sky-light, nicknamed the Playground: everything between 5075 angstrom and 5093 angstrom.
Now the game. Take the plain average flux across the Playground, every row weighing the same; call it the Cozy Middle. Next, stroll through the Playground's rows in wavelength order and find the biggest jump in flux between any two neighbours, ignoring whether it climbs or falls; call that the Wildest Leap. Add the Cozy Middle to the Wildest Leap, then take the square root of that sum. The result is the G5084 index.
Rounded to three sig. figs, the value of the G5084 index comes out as 7.26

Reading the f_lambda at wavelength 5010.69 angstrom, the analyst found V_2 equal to 49.76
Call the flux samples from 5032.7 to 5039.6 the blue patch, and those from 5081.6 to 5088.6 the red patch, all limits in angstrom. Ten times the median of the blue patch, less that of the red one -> 448.7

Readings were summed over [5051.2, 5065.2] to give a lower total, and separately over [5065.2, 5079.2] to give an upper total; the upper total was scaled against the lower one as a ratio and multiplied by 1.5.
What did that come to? 1.47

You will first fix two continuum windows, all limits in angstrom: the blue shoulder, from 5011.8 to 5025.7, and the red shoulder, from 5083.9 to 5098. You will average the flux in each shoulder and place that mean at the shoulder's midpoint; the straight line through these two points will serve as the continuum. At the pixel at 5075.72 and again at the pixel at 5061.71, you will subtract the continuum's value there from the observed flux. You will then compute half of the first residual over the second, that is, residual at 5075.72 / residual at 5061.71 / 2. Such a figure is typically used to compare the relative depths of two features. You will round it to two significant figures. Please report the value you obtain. -0.34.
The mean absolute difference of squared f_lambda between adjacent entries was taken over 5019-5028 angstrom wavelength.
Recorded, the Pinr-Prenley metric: 27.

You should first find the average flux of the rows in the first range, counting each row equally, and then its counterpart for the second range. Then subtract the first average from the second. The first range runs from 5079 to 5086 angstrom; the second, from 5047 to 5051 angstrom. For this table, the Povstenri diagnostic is 0.9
